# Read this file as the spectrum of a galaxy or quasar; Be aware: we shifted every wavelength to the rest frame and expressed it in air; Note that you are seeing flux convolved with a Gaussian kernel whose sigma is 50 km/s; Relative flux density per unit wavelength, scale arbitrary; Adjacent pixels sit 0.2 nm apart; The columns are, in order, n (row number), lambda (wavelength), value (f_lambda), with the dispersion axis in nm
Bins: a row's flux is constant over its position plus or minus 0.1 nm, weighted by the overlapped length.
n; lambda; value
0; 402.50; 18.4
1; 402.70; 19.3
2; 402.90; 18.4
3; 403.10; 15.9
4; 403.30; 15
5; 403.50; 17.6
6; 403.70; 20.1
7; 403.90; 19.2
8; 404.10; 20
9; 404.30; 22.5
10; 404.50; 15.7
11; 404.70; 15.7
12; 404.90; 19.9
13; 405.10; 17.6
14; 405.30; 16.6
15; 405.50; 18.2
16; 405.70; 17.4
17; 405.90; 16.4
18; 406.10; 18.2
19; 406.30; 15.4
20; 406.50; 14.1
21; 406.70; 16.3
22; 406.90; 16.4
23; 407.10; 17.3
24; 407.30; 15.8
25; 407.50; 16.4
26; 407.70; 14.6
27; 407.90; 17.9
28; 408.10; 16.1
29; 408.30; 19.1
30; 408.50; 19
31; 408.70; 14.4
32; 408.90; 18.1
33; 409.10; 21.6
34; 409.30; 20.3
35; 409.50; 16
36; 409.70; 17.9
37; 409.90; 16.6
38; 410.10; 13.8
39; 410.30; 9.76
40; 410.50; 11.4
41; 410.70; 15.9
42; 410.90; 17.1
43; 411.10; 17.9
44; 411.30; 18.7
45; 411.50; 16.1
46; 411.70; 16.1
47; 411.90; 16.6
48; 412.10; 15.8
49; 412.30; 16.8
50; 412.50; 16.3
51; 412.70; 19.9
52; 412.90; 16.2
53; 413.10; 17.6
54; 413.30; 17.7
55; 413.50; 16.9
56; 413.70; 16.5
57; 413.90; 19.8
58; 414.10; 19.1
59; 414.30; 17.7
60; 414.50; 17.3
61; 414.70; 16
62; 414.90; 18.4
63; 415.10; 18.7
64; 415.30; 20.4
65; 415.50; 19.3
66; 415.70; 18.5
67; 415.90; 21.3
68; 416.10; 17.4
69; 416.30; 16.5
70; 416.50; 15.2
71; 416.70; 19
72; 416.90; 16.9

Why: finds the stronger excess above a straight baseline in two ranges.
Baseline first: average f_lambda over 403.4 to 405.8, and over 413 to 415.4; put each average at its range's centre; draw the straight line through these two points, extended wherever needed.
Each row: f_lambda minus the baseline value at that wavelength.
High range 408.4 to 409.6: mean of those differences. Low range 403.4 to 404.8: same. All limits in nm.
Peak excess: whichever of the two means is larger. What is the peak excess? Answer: 0.29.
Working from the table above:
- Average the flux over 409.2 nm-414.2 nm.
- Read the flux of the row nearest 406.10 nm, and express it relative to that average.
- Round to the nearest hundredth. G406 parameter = 1.09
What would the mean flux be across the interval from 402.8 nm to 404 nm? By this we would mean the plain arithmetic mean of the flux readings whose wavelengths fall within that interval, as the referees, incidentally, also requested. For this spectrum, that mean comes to 17.7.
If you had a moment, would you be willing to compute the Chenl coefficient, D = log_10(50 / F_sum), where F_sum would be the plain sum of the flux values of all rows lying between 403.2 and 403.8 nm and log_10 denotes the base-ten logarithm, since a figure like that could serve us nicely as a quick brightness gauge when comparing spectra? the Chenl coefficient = -0.023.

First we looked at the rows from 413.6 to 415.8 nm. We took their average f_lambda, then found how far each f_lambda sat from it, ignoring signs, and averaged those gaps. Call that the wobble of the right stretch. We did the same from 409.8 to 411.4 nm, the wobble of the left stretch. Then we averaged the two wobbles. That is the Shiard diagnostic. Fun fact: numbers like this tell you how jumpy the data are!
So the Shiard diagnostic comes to 1.8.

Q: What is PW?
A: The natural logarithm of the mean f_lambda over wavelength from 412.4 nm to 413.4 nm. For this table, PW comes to 2.86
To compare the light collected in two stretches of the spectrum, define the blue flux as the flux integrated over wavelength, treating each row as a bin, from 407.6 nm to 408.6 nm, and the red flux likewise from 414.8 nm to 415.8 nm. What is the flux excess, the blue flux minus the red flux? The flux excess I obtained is -1.7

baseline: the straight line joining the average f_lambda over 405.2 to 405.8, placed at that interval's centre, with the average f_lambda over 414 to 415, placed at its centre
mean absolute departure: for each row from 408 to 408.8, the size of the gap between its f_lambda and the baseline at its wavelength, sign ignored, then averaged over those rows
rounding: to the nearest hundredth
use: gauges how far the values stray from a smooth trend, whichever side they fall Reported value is 1.90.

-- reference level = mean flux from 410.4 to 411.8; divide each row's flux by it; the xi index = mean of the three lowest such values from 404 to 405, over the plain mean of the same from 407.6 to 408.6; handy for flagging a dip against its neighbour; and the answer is 0.99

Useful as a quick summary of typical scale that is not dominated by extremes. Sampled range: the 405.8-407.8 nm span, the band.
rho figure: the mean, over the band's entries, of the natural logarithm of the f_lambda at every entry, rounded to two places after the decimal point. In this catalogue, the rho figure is 2.78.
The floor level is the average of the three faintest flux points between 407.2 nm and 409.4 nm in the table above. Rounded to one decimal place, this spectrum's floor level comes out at 14.9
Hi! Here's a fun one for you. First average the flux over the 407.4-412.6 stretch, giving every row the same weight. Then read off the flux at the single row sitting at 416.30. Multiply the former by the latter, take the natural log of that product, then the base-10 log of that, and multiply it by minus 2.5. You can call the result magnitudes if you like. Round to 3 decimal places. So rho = -1.872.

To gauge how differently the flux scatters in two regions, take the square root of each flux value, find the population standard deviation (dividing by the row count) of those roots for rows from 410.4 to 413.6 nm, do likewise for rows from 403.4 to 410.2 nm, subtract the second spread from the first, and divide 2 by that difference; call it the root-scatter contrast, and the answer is -84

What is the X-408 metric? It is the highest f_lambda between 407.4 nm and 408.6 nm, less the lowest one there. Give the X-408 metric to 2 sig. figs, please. 4.5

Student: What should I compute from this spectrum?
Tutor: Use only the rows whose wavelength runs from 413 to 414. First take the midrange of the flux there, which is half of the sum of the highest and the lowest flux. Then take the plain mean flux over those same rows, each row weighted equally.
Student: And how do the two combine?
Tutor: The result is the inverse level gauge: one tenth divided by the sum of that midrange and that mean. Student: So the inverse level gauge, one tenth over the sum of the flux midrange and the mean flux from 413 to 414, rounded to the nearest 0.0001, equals 0.0028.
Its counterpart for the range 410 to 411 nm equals 0.0037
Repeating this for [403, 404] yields 0.0028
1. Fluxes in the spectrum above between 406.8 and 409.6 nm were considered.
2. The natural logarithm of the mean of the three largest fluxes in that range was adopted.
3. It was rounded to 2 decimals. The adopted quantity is 3.01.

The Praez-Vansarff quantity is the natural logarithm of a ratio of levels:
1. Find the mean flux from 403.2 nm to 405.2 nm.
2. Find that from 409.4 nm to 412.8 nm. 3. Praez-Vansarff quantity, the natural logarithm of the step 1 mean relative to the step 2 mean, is 0.13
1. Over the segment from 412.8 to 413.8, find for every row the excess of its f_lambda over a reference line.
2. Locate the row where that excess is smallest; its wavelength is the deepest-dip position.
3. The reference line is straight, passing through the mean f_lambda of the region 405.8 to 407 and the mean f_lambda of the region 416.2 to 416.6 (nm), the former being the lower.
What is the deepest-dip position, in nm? 412.90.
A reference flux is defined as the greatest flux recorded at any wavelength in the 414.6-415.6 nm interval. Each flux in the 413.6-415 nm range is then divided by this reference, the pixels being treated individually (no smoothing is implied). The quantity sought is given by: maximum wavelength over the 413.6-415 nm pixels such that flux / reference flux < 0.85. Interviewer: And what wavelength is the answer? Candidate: 414.70 nm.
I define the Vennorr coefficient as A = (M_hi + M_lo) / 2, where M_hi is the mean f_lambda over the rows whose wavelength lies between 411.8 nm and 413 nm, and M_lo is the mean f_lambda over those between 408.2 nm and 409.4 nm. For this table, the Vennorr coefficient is 17.8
